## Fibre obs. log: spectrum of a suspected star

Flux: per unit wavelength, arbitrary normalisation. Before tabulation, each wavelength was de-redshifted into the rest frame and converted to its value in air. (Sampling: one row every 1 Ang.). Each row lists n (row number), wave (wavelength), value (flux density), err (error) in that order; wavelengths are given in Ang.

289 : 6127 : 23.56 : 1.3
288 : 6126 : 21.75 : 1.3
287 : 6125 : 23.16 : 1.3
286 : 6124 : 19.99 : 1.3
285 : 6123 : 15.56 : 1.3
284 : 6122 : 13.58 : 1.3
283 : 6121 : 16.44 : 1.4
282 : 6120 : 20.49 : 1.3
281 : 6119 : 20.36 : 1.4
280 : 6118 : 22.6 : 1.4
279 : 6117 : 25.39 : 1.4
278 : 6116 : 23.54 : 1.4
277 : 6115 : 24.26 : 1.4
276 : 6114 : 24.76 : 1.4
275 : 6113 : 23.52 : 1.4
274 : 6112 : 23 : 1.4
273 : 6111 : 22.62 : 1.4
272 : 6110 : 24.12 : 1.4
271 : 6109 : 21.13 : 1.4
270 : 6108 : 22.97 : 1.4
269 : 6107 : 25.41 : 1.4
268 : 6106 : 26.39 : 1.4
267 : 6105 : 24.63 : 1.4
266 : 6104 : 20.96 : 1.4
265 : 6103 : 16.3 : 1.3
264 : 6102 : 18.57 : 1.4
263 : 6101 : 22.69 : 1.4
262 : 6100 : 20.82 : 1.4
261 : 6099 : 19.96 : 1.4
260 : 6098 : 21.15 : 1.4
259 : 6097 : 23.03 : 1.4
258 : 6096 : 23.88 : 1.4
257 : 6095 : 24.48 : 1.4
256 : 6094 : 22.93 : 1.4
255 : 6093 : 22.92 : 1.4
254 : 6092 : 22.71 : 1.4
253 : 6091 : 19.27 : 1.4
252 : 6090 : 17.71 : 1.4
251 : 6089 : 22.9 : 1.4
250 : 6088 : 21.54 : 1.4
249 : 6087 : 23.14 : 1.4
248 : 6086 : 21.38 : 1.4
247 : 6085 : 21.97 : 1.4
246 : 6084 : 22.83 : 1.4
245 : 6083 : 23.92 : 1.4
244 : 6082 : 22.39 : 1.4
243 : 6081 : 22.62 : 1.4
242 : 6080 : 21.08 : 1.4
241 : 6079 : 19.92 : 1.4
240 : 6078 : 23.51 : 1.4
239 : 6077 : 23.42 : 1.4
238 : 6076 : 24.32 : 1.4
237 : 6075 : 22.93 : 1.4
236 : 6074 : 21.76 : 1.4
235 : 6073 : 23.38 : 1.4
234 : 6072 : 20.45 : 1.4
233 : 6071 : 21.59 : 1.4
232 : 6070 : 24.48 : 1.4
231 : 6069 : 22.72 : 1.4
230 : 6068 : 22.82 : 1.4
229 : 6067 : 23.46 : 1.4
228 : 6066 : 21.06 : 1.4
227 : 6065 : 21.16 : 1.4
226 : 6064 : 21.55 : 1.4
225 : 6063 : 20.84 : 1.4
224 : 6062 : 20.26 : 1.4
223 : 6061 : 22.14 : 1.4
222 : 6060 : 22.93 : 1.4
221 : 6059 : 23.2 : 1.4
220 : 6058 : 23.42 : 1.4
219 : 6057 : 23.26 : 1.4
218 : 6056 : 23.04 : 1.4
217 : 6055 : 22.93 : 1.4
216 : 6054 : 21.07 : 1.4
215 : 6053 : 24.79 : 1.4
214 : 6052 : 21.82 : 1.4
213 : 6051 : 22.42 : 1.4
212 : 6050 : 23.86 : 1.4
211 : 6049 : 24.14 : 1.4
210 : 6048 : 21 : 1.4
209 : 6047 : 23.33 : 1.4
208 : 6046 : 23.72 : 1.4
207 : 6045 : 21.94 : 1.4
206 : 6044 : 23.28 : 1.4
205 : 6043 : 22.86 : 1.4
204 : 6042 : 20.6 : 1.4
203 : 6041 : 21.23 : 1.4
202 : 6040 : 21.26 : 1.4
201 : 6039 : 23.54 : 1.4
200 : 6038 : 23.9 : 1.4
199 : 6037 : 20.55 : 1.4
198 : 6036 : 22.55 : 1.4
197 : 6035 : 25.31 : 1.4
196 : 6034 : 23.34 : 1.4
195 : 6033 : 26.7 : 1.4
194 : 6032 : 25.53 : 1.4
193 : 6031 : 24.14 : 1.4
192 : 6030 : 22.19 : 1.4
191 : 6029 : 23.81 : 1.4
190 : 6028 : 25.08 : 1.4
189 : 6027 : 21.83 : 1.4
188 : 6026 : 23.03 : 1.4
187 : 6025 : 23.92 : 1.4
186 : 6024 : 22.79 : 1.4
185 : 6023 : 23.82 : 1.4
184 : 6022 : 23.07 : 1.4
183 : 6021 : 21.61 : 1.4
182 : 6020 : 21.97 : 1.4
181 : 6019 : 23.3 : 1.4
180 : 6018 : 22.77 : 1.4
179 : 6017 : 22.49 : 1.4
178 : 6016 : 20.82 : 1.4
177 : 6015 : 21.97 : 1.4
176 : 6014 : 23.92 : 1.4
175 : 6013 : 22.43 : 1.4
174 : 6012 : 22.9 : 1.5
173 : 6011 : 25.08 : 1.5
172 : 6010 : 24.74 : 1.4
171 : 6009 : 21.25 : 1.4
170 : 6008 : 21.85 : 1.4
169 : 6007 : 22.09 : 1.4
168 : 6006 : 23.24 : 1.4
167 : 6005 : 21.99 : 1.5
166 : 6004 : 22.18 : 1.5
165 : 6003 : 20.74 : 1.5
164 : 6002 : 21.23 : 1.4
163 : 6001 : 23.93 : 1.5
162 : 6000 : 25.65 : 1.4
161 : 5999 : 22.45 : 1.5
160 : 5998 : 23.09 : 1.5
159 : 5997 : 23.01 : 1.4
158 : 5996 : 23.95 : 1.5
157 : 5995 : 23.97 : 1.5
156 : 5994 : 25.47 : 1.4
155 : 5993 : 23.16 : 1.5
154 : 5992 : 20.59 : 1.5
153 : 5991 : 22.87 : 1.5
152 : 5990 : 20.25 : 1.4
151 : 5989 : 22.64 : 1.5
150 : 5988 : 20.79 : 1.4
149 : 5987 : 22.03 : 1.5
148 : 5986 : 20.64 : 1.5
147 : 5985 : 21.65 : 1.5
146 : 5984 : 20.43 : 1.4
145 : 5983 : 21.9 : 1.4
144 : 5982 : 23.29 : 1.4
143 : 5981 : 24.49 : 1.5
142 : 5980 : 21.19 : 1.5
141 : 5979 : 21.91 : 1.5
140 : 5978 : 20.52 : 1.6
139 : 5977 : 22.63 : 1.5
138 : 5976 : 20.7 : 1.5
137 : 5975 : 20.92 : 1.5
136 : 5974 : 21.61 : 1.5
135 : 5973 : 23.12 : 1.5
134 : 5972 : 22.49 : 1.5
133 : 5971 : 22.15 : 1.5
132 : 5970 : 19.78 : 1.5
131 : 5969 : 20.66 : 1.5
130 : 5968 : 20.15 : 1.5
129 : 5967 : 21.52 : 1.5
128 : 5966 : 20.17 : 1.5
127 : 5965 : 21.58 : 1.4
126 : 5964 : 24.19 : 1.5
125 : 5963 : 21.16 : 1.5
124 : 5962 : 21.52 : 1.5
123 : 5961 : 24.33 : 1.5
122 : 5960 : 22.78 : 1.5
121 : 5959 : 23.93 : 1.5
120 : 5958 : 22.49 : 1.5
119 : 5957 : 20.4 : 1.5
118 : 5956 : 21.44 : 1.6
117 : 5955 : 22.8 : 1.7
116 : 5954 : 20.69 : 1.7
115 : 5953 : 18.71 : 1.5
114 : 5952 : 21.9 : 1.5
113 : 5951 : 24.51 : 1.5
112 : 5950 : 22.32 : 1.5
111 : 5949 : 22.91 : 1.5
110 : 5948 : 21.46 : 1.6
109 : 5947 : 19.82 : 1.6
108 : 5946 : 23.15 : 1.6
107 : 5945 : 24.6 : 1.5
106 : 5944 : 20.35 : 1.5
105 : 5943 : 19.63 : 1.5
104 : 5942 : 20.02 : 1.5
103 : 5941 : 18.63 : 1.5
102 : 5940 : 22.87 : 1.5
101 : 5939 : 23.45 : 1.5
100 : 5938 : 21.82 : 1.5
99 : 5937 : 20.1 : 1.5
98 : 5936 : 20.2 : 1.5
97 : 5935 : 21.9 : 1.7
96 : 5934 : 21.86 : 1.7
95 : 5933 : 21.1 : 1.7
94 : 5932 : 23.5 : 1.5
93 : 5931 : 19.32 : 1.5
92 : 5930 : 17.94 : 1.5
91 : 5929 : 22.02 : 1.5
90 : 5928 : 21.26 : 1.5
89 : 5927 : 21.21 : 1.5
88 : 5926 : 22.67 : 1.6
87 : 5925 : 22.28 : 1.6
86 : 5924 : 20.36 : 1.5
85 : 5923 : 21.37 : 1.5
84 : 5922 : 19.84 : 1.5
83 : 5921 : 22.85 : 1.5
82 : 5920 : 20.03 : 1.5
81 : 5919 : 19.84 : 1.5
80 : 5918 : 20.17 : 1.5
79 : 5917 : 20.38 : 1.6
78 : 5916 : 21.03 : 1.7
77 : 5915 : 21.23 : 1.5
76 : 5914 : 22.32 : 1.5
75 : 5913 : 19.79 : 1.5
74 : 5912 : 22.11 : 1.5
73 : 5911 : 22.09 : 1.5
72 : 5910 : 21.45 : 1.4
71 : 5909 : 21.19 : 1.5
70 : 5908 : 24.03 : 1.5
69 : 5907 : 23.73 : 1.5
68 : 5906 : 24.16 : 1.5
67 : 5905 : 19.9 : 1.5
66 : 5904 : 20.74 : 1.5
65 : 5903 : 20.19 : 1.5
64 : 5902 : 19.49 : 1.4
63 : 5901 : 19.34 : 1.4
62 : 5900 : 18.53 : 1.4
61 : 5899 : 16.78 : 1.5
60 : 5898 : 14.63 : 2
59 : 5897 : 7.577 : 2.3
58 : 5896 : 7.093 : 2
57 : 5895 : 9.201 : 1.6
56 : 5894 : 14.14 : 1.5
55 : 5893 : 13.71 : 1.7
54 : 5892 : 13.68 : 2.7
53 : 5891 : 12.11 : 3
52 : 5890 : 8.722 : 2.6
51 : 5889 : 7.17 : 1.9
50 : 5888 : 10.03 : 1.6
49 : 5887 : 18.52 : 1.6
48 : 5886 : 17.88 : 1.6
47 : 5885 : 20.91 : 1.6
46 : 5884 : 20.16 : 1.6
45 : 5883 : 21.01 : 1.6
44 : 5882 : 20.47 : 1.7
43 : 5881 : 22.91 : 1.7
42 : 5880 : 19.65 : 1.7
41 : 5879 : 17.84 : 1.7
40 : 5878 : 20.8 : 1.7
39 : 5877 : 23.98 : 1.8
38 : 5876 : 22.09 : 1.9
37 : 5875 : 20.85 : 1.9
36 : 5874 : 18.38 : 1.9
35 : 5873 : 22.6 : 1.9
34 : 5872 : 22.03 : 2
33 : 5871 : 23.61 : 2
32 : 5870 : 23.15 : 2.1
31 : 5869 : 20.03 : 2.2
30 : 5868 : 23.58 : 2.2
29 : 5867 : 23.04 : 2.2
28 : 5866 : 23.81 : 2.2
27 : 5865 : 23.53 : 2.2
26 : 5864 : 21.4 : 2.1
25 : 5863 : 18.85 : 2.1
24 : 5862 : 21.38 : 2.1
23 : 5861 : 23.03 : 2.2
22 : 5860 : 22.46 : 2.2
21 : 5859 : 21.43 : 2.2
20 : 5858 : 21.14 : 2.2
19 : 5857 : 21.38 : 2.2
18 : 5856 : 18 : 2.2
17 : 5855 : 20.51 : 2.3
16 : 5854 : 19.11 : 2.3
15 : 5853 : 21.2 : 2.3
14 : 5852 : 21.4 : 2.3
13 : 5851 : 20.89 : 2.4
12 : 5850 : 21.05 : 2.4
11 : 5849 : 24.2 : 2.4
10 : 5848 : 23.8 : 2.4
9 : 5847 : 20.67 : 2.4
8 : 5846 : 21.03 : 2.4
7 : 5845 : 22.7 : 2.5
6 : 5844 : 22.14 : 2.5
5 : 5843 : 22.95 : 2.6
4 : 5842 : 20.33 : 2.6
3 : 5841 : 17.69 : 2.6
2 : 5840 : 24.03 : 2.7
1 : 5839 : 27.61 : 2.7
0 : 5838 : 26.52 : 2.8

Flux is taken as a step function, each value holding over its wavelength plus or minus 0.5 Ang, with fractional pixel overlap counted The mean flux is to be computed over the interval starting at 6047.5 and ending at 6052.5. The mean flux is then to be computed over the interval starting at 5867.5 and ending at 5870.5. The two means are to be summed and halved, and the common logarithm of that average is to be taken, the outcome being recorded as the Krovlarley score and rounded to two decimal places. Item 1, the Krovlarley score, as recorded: 1.35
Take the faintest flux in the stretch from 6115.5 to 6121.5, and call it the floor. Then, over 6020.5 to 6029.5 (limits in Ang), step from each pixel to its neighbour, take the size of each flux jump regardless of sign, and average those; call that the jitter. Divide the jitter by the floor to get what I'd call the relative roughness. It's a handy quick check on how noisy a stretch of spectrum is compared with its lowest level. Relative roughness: 0.083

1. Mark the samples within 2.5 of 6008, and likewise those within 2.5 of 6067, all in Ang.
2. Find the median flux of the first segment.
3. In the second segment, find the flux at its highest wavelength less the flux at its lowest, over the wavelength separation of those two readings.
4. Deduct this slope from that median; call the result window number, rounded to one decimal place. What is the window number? 21.7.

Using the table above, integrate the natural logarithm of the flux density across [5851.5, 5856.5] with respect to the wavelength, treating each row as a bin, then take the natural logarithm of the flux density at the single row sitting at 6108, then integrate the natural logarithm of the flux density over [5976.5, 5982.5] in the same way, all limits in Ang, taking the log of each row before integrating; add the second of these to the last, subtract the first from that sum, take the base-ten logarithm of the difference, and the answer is 0.83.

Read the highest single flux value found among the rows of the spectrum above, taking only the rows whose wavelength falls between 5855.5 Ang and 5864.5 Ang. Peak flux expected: 23.03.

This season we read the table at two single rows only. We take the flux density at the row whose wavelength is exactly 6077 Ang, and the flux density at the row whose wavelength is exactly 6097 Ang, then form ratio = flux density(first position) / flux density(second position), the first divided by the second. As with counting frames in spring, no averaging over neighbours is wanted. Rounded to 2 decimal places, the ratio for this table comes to 1.02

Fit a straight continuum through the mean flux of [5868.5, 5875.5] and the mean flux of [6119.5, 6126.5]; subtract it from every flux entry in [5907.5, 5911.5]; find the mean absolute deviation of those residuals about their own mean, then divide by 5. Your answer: 0.182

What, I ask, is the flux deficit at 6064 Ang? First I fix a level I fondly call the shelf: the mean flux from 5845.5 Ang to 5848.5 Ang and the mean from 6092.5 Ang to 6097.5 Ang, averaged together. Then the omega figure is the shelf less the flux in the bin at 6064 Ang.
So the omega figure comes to 1.1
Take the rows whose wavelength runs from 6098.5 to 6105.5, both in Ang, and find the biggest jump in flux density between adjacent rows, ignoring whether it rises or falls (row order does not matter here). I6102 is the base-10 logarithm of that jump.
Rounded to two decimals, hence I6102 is 0.67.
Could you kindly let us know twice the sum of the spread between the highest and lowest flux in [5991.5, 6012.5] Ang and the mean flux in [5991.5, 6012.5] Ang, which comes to 56.1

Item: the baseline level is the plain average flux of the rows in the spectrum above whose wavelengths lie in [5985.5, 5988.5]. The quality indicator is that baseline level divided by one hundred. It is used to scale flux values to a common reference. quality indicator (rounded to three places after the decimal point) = 0.212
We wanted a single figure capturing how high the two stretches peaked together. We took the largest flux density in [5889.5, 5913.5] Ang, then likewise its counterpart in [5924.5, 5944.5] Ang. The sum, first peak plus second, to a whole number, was 48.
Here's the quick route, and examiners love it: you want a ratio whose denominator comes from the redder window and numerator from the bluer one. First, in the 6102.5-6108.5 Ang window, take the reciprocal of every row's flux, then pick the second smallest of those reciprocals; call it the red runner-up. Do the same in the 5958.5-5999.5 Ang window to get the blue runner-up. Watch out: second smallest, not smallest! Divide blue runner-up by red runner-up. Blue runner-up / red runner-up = 1.04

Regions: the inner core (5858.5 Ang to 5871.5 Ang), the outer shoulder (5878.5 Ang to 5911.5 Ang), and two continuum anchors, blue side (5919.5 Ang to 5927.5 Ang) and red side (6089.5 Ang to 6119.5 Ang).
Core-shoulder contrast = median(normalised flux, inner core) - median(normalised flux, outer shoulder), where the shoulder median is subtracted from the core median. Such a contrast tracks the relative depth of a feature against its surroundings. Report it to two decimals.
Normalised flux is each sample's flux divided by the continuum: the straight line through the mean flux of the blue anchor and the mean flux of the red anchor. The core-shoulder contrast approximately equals 0.19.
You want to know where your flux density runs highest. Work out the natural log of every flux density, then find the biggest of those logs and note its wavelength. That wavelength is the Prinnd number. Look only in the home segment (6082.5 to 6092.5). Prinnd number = 6083 Ang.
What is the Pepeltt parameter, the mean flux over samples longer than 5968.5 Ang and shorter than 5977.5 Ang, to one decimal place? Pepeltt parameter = 21.6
